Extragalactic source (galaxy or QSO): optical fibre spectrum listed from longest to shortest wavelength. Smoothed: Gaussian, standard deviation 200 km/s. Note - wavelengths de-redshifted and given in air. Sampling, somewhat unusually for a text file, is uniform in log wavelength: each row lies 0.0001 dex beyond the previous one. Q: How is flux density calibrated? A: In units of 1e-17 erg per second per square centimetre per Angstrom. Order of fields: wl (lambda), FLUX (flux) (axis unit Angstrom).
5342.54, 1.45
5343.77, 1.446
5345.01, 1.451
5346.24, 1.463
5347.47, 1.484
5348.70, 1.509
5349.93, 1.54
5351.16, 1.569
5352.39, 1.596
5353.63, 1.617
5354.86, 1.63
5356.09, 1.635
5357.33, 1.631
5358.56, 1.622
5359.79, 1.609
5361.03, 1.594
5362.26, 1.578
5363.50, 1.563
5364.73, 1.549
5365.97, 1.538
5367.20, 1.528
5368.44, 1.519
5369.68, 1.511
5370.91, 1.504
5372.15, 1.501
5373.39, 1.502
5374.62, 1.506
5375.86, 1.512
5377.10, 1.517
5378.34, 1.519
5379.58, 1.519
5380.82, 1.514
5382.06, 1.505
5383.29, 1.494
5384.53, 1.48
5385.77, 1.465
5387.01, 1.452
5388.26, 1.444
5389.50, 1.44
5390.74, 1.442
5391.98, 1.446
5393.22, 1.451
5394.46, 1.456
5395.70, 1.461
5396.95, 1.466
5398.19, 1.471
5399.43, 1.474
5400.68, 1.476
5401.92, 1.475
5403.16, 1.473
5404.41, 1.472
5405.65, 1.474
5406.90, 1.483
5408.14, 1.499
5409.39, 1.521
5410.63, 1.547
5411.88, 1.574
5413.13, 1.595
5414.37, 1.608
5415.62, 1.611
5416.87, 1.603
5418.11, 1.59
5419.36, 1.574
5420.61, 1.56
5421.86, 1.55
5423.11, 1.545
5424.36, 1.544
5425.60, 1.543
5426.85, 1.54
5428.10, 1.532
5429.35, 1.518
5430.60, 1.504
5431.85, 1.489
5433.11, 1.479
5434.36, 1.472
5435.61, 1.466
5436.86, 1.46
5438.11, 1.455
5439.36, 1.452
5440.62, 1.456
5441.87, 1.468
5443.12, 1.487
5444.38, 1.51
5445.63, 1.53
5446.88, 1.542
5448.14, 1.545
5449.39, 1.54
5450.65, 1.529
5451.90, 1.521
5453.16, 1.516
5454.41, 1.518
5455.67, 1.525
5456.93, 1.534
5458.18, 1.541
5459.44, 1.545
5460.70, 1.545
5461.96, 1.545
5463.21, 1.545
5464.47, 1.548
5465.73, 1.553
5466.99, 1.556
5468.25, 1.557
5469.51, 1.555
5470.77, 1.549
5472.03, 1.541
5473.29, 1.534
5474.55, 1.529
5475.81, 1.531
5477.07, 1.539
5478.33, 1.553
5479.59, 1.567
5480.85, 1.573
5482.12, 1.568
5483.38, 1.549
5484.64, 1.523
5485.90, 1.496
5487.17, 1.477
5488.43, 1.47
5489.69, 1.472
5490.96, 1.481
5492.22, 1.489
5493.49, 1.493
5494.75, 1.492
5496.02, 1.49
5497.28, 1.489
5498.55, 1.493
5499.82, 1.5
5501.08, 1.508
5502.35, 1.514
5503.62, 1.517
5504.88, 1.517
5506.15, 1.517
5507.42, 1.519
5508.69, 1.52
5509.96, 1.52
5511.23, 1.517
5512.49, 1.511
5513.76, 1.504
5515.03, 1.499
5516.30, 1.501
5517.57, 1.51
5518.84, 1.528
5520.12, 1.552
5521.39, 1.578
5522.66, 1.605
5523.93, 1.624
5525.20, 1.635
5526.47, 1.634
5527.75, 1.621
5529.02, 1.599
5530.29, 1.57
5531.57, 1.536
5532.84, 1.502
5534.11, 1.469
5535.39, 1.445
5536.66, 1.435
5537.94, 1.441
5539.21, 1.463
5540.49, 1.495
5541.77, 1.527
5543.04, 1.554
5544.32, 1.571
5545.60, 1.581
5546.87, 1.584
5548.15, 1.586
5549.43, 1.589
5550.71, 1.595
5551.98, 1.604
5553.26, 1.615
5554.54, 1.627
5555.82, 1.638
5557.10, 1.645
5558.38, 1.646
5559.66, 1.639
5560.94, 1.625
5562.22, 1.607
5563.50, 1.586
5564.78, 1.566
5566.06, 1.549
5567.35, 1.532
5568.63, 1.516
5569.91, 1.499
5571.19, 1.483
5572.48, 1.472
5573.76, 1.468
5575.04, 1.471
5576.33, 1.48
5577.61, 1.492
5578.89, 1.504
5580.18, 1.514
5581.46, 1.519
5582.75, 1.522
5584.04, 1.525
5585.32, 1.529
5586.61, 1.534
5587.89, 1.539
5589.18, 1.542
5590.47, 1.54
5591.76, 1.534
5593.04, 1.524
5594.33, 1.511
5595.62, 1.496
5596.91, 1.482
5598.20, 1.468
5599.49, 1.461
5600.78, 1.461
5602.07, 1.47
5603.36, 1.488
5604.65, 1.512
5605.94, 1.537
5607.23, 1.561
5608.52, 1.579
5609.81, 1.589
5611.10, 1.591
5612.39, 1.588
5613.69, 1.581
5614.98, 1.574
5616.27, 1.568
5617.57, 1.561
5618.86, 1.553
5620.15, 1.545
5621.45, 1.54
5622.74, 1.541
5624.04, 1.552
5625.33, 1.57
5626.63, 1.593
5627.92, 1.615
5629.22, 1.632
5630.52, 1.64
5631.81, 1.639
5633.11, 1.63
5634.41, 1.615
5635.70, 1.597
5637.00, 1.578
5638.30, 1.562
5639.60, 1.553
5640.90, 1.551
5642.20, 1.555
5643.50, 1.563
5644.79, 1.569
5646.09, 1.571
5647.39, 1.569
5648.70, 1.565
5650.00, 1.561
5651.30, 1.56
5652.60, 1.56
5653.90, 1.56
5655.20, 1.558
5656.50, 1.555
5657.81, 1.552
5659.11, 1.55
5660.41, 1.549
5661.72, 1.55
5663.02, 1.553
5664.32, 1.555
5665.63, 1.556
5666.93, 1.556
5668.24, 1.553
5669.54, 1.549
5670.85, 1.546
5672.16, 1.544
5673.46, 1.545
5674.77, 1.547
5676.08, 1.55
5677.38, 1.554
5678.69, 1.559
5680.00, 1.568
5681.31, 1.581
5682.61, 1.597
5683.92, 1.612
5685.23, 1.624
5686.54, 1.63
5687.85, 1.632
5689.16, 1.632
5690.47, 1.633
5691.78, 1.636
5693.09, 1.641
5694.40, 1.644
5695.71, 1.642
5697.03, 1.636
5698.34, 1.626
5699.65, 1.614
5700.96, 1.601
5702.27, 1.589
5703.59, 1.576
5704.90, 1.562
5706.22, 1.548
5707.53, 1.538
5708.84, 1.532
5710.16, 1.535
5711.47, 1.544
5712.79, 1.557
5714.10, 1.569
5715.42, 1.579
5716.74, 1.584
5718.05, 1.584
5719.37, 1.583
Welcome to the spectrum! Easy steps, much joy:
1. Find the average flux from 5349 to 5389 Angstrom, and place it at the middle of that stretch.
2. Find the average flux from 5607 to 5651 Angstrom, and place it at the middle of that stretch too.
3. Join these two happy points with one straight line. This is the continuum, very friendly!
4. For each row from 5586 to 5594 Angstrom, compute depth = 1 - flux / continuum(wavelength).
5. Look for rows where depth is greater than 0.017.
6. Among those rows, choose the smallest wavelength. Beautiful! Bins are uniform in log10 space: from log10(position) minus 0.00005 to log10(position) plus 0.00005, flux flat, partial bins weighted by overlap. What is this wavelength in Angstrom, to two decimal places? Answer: 5586.61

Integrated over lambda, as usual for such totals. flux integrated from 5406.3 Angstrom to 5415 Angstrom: 13.5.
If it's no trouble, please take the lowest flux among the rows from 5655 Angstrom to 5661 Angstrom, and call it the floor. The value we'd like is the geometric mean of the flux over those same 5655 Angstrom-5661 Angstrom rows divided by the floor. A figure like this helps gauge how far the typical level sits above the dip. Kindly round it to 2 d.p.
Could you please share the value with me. 1.00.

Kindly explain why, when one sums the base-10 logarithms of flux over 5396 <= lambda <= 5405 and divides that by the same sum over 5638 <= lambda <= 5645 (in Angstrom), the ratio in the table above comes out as 1.0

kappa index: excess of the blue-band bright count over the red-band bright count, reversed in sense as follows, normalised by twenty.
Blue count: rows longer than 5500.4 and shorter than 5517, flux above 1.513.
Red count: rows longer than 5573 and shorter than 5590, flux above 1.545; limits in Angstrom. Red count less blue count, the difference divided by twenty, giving -0.4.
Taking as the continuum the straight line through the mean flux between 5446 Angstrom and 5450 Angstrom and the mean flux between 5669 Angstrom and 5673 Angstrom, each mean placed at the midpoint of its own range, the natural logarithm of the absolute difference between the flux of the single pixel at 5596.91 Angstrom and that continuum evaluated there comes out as -2.8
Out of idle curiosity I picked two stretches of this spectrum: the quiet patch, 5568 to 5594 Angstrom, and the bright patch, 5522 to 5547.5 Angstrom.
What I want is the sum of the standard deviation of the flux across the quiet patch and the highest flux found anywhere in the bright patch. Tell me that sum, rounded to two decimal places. 1.66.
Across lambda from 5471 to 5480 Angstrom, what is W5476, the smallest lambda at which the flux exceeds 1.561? 5479.59 Angstrom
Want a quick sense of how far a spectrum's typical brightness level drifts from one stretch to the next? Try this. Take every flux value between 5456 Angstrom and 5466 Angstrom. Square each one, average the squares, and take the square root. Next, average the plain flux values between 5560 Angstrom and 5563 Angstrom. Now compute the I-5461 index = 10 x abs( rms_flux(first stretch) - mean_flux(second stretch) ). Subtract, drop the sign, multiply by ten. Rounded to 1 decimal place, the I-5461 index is 0.7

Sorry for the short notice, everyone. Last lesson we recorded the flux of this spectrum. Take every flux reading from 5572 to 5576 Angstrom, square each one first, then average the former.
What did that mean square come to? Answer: 2.16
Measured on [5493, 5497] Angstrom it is 2.23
